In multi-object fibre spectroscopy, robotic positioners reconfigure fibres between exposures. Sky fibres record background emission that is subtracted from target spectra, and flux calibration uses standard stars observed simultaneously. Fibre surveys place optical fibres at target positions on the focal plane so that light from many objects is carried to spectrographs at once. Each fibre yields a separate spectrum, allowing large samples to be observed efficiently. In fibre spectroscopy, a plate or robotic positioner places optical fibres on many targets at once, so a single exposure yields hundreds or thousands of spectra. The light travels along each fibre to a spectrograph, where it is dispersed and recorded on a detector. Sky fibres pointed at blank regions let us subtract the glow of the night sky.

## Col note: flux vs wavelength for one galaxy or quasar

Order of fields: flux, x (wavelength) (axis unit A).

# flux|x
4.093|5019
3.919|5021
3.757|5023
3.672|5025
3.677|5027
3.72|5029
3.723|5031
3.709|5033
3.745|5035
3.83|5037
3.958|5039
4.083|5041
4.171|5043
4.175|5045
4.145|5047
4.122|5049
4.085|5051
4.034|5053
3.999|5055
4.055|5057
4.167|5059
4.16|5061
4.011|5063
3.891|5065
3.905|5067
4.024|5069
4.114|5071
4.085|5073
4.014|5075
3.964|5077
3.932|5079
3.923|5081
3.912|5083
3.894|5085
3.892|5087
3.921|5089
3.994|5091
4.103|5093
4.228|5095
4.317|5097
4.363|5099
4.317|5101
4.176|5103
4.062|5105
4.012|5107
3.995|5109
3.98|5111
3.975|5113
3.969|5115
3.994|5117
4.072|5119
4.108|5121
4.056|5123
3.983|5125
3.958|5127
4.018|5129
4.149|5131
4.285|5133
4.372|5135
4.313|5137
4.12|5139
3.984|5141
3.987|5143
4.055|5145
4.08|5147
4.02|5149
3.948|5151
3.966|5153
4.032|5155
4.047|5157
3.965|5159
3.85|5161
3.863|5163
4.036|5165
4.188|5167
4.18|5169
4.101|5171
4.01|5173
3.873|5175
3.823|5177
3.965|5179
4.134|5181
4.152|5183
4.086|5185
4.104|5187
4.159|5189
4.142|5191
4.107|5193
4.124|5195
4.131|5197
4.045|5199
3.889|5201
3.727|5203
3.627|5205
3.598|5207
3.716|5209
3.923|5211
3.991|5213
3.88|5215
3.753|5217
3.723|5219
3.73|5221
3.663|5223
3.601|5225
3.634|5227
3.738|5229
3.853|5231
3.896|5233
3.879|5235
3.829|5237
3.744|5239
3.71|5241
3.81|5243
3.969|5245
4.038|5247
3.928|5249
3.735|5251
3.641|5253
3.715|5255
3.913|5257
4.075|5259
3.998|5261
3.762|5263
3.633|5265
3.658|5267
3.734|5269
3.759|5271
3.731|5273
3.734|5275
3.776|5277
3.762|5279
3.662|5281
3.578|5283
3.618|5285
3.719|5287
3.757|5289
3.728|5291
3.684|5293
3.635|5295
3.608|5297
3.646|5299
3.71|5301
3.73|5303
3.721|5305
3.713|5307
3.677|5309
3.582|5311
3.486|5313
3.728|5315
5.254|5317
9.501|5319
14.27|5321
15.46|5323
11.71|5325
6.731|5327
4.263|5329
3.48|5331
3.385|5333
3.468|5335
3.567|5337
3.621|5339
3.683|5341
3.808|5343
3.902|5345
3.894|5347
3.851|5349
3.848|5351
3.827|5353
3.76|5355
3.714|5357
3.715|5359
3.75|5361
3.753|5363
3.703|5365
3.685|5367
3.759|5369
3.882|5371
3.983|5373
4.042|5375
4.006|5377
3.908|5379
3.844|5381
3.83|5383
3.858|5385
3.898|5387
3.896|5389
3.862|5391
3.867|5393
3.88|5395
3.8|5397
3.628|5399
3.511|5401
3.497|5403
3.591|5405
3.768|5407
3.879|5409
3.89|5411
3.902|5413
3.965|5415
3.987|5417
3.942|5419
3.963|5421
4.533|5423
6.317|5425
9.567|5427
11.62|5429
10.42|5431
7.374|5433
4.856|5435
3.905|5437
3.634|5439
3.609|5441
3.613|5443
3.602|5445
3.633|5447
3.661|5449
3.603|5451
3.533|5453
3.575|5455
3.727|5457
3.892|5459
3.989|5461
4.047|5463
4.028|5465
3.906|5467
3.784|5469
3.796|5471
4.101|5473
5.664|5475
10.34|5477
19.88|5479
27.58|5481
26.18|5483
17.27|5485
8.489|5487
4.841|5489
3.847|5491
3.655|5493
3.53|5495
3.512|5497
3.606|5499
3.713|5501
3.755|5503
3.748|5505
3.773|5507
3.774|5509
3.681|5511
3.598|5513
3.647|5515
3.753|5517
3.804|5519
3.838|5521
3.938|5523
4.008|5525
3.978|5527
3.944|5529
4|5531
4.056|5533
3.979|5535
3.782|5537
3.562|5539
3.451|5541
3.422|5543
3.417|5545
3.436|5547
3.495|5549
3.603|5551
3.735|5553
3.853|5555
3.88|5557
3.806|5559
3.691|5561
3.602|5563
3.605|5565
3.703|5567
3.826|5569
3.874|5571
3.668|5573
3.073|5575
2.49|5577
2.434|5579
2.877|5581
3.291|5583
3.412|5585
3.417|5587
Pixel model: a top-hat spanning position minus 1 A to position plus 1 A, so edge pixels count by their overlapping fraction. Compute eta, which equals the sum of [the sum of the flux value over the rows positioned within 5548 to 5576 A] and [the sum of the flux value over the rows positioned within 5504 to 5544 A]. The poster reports 127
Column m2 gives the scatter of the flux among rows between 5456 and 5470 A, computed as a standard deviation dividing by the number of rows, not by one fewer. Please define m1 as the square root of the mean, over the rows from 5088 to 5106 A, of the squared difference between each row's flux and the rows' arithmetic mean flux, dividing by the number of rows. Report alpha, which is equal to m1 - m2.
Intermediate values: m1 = 0.15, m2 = 0.11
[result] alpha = 0.03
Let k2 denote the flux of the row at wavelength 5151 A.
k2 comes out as 3.948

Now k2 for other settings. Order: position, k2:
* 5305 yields 3.721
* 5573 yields 3.668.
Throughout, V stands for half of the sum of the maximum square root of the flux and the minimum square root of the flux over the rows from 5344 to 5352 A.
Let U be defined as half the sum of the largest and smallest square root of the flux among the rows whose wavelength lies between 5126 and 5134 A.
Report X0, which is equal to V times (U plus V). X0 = 7.9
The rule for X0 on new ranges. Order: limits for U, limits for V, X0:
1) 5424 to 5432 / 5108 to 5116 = 9.9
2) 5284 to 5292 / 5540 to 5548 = 7.0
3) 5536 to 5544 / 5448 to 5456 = 7.2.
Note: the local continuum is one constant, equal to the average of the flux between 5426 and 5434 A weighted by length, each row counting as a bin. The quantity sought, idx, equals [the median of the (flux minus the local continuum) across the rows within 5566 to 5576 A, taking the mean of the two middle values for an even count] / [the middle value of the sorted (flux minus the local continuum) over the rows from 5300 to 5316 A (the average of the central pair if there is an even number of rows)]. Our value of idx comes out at 1.001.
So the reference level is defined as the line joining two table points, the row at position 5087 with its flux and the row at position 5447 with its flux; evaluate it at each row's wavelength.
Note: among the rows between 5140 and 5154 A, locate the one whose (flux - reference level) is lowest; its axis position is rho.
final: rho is 5151 A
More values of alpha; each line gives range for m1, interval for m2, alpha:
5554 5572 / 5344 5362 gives 0.04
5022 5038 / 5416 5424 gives -0.20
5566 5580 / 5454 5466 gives 0.41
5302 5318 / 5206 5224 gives 0.41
